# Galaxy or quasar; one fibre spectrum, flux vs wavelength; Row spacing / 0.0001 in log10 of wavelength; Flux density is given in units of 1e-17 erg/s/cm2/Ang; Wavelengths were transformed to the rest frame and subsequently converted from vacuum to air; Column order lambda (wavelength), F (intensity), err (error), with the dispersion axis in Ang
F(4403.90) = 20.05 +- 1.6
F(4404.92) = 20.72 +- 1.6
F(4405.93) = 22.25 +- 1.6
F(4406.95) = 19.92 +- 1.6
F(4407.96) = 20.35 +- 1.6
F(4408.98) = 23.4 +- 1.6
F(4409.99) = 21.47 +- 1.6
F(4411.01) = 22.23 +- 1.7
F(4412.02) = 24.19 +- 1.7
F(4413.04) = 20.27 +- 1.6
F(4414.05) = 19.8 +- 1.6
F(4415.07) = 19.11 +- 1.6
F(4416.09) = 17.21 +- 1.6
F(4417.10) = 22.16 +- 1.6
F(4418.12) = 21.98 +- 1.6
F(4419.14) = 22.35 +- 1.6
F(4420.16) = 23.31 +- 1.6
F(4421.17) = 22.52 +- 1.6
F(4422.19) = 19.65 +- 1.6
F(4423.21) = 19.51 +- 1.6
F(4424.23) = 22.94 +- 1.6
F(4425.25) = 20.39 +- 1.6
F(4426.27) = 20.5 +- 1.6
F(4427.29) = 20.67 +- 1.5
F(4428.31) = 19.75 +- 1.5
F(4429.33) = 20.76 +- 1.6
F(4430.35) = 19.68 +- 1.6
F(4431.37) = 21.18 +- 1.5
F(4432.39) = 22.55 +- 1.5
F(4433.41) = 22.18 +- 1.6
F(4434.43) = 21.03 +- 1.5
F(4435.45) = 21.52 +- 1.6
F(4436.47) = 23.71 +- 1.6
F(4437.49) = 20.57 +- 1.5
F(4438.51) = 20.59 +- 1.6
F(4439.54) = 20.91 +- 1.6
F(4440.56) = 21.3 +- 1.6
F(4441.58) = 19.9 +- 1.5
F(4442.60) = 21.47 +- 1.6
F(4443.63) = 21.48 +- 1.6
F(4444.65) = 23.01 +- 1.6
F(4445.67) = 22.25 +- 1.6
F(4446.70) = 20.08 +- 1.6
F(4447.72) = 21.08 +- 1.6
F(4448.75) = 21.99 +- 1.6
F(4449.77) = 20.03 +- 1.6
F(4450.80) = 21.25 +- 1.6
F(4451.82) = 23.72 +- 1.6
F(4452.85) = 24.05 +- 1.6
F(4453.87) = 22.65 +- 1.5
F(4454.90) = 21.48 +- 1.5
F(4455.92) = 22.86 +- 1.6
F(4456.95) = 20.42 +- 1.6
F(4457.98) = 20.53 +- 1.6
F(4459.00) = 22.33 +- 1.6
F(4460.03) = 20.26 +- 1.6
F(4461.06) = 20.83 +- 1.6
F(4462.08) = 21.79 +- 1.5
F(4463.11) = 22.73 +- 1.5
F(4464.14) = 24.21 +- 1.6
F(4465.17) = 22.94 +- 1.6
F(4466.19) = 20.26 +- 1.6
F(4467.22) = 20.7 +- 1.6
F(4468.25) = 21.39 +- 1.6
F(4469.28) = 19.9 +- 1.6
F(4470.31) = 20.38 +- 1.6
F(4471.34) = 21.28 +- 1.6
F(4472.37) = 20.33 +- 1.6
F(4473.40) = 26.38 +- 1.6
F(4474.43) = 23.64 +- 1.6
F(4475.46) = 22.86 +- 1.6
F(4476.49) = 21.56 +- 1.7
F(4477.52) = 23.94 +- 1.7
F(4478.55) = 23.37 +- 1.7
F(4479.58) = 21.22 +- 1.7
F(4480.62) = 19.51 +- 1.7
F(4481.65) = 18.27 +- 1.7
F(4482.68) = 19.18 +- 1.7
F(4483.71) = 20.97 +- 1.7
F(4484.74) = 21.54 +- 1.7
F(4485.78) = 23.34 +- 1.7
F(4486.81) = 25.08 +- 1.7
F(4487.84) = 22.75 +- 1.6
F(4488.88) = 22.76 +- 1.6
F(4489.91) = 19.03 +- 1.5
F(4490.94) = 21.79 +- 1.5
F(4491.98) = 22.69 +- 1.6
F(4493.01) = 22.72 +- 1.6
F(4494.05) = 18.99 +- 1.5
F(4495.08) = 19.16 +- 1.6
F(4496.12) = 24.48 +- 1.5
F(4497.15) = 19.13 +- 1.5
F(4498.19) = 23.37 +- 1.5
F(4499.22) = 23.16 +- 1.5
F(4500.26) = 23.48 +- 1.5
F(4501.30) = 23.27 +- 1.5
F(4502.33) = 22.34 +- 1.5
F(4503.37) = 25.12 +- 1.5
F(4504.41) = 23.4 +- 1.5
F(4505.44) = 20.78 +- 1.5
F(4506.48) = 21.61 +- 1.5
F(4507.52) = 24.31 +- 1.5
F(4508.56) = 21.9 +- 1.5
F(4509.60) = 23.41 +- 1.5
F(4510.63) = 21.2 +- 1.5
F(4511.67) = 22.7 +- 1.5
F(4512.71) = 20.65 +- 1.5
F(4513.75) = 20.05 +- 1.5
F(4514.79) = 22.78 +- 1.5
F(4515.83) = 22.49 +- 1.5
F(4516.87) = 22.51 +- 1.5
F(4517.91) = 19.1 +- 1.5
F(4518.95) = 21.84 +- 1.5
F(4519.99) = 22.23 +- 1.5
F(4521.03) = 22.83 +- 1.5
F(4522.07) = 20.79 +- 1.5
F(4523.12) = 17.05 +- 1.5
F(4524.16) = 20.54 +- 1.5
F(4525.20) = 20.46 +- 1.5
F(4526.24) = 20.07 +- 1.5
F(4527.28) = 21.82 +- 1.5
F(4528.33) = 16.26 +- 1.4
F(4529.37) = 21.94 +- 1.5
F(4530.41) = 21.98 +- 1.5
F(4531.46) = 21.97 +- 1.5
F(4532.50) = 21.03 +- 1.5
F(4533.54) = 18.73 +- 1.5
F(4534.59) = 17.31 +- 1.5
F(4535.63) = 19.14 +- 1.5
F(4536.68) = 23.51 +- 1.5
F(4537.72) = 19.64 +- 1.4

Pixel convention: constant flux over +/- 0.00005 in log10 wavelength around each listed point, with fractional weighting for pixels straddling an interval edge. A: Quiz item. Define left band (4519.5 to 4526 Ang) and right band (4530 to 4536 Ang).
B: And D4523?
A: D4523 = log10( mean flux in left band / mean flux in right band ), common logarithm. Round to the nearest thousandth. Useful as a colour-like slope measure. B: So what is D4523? 0.013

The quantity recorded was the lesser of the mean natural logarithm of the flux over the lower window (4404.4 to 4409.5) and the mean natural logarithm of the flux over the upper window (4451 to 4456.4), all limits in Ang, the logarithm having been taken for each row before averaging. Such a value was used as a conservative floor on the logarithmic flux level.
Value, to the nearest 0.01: 3.06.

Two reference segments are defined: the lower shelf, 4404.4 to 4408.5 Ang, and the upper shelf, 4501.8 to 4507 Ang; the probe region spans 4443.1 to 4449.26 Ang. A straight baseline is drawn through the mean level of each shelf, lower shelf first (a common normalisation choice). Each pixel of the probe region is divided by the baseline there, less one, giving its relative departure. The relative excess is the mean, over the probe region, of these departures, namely 0.004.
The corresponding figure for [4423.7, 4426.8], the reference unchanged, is 0.005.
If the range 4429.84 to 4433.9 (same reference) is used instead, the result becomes 0.005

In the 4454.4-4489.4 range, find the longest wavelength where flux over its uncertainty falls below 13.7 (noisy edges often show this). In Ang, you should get 4484.74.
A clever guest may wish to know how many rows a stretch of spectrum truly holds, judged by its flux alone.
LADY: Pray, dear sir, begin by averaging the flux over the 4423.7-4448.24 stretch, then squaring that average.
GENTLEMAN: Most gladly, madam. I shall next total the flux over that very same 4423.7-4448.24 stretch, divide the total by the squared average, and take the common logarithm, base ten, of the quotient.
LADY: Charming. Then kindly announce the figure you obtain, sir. 0.05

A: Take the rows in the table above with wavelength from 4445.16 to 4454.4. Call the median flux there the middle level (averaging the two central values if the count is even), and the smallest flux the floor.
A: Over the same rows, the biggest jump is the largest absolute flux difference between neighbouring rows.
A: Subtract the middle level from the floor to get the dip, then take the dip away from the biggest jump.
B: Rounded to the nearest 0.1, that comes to 4.4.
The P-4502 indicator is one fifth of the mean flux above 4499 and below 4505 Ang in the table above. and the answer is 4.69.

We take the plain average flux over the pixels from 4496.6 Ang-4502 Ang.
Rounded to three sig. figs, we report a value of 22.5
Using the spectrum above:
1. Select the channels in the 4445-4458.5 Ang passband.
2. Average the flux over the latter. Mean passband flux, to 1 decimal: 21.7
